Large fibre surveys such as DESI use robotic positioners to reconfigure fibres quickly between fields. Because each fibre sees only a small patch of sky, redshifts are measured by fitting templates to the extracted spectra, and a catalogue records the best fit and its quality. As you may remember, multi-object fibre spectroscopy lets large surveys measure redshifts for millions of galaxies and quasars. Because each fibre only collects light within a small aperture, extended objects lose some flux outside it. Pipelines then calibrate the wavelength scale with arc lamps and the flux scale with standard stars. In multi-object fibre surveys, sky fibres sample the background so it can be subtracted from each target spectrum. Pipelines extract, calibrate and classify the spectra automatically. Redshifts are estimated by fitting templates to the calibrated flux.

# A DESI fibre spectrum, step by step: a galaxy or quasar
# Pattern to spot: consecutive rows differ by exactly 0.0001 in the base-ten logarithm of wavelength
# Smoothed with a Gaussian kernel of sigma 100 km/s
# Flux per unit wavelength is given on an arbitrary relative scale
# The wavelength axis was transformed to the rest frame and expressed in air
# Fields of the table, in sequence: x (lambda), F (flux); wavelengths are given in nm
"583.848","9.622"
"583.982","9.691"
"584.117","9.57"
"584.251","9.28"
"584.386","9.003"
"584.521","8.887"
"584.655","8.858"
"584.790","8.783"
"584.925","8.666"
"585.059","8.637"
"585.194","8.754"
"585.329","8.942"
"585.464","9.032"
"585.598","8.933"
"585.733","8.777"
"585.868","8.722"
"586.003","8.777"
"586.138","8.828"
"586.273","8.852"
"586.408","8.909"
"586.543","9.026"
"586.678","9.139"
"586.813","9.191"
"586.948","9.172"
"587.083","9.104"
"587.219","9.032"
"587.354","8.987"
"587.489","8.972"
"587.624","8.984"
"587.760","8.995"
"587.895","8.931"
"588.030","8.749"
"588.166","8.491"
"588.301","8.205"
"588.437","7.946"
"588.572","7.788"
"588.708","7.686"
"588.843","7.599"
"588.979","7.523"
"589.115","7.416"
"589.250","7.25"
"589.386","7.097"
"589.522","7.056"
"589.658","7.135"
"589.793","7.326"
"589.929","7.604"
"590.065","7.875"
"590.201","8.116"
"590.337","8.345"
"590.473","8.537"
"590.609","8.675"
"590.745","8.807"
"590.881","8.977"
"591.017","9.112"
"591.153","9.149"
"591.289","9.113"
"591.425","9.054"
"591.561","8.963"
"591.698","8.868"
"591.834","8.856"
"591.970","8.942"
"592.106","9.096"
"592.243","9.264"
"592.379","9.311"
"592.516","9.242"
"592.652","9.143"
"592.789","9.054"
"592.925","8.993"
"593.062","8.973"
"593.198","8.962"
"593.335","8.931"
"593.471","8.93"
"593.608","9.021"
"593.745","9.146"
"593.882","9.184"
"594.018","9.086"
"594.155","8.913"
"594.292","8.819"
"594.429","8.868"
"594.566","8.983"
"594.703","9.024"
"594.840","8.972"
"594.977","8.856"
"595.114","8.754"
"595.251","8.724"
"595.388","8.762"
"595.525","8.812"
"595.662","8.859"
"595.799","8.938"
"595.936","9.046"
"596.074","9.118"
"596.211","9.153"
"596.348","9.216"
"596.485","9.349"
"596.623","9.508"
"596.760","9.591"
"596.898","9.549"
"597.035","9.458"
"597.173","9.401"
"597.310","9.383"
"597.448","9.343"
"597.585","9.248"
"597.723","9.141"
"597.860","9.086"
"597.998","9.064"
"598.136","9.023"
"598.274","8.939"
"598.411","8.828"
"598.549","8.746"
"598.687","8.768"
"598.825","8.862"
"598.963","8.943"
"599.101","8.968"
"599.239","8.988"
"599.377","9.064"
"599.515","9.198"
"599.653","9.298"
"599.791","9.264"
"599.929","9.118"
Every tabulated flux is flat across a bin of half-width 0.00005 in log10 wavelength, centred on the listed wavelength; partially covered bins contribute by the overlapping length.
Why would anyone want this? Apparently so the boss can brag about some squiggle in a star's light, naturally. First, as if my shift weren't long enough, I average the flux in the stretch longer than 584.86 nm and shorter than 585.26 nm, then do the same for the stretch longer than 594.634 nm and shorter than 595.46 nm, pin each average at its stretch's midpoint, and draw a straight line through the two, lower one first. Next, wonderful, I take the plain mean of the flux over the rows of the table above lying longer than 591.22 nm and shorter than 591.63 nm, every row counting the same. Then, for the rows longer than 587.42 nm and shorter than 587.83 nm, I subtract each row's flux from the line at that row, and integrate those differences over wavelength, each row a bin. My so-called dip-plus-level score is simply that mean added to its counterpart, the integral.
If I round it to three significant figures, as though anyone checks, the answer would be 8.94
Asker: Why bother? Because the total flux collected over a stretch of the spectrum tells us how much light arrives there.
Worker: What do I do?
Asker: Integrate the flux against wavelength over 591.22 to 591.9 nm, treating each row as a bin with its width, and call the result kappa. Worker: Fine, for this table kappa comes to 6.1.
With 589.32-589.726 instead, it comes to 2.9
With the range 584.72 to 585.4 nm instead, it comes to 5.9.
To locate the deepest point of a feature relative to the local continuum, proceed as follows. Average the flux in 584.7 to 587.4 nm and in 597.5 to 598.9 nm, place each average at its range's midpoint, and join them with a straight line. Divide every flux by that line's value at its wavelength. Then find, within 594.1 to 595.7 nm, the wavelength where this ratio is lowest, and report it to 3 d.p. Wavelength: 595.251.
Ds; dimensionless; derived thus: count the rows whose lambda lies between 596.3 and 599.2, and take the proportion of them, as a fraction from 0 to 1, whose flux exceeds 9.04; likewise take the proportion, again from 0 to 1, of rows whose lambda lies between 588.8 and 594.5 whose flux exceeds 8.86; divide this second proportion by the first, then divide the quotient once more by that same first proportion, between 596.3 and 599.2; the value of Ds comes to 1.6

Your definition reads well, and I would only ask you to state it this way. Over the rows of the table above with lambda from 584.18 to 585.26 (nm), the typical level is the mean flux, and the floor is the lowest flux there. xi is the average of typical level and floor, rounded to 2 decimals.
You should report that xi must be 8.75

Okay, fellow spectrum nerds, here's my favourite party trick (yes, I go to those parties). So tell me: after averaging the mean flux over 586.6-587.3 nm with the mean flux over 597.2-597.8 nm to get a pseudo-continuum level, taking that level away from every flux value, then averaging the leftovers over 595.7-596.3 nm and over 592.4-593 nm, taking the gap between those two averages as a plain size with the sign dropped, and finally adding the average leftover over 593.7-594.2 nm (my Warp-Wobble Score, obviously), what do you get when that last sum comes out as -0.1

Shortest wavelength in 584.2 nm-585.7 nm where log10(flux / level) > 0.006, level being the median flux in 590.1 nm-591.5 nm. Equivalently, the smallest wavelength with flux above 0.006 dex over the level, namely 584.251 nm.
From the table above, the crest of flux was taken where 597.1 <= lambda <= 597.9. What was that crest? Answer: 9.401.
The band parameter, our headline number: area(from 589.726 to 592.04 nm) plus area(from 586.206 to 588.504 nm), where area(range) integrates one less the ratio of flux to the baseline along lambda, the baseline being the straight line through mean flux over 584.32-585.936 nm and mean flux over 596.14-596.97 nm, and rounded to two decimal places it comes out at 0.15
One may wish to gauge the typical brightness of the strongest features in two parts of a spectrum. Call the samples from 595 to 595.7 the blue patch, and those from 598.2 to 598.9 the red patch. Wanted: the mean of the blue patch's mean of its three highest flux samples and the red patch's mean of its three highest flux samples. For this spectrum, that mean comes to 8.84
